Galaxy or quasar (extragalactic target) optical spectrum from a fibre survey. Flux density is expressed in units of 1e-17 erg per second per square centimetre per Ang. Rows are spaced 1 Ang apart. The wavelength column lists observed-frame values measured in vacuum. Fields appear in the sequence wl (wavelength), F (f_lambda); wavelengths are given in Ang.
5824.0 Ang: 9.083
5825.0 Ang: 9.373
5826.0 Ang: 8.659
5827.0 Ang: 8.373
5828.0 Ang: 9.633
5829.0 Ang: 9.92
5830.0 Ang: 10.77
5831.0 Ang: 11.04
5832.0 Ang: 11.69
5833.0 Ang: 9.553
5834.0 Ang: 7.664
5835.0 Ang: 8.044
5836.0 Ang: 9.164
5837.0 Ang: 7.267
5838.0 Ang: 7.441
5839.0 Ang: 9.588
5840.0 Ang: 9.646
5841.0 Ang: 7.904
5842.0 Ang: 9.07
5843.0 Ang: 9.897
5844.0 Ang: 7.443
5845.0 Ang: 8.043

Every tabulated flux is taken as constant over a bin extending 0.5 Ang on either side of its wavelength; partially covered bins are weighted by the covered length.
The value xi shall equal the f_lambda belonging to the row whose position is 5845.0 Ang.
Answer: 8.043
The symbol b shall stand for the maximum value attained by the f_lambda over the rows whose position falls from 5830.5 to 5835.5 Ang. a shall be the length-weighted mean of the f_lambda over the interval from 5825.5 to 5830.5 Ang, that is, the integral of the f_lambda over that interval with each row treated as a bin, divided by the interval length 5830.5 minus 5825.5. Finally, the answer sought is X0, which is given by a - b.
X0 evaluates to -2.2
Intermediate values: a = 9.5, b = 11.69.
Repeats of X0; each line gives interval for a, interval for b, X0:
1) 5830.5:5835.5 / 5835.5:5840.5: 0.0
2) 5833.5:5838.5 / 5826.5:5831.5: -3.1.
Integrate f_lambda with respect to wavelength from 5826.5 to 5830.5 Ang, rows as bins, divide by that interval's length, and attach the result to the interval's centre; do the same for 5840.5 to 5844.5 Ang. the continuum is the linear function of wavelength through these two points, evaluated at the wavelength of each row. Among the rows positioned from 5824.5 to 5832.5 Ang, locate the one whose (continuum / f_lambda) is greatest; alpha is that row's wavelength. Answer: 5827.0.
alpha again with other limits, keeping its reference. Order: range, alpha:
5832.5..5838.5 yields 5837.0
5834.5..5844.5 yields 5837.0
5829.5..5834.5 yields 5834.0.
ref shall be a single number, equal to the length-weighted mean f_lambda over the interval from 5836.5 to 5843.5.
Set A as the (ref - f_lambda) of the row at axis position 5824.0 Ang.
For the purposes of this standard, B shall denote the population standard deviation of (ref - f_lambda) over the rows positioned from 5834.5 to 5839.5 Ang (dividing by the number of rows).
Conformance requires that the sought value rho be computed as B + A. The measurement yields 0.5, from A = -0.40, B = 0.92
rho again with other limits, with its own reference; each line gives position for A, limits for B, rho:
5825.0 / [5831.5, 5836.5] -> 0.7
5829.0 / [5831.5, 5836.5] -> 0.2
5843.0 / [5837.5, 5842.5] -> -0.3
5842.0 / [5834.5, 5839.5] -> 0.5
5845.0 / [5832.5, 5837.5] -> 1.5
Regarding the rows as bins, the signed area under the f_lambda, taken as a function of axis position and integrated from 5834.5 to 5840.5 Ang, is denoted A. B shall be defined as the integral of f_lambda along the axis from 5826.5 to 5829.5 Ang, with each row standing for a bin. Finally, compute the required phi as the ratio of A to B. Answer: 1.8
